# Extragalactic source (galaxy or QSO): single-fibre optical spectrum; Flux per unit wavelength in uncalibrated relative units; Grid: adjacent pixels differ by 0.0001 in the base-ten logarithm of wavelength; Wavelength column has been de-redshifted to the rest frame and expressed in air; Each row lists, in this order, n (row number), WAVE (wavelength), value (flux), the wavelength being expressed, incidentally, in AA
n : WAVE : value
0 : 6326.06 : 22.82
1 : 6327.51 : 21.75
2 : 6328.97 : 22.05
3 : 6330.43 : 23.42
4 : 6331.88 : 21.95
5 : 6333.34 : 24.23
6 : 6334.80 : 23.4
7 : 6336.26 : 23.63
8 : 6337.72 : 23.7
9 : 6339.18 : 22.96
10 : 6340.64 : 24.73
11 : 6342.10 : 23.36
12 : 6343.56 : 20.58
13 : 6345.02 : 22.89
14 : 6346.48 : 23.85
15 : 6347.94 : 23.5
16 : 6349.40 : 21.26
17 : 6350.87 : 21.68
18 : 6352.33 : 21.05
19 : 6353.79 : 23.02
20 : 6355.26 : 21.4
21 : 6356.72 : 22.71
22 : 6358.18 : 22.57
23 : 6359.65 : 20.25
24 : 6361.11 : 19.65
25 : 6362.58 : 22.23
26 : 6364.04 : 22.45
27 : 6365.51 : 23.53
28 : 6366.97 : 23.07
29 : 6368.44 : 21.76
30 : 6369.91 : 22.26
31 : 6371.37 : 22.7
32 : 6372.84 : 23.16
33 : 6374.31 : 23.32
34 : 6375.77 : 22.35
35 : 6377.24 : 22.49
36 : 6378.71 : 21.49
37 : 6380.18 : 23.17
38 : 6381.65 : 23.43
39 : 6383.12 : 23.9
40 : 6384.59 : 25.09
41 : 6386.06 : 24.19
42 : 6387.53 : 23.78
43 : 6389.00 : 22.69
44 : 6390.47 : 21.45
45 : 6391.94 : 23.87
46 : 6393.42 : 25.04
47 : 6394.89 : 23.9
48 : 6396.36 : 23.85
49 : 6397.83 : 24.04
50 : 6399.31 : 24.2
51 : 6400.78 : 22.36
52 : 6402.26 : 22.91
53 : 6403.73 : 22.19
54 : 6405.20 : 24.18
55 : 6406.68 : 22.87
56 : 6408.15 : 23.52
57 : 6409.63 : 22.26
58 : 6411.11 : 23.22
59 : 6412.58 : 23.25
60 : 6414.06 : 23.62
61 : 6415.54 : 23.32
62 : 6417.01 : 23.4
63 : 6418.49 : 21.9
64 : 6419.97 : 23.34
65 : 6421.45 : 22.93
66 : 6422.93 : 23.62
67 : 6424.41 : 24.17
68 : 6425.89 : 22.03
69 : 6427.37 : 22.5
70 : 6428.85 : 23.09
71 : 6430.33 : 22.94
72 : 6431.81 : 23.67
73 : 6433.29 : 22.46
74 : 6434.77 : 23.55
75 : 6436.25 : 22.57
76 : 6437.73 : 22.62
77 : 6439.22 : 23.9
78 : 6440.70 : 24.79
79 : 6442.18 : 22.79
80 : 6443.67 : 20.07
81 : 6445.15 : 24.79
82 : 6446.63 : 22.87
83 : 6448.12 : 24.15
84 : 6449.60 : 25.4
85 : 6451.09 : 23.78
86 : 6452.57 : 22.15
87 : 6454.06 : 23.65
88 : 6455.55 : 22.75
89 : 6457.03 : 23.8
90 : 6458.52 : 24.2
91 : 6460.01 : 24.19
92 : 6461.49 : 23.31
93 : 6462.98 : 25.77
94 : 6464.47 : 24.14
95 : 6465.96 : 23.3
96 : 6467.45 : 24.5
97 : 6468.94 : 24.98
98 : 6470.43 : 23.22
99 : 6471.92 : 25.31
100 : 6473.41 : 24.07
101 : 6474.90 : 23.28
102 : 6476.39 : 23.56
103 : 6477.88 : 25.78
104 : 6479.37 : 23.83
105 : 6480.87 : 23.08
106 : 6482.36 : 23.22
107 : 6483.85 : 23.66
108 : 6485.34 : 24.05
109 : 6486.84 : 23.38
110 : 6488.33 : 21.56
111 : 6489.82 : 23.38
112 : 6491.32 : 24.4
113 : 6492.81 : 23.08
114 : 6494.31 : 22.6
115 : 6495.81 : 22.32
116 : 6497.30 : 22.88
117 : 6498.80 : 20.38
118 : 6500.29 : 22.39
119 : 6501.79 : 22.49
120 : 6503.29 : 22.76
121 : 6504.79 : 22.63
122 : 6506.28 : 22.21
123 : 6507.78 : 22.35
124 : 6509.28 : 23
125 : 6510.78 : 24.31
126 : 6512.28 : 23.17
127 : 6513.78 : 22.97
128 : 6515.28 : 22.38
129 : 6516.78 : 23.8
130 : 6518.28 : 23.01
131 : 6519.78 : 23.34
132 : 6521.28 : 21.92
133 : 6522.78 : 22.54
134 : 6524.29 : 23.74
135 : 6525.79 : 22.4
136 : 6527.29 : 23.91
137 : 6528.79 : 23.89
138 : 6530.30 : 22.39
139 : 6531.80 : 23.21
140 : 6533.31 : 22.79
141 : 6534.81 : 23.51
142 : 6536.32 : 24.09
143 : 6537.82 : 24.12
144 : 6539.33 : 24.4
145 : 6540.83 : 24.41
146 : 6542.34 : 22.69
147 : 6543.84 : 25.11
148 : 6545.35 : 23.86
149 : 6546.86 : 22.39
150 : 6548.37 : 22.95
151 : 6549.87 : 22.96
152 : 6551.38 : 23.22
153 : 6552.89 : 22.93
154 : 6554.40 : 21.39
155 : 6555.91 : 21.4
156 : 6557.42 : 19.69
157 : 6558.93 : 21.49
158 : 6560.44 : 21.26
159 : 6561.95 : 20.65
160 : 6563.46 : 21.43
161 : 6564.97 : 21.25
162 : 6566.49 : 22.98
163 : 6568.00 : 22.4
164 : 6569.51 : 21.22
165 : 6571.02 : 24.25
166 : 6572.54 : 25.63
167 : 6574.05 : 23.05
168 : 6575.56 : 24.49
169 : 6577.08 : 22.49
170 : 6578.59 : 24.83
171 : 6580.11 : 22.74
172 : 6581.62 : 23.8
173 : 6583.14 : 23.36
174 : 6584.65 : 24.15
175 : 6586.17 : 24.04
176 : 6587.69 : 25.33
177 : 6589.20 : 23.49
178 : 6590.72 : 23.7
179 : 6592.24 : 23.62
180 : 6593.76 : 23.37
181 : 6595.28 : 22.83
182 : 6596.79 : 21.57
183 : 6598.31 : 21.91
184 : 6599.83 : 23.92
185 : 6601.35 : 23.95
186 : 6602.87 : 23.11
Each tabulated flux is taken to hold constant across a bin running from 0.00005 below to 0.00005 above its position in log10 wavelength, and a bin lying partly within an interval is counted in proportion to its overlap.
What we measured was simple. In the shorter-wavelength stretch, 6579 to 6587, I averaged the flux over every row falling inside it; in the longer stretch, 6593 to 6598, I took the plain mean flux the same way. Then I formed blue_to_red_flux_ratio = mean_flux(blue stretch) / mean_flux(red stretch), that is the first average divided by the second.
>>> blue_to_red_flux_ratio 1.05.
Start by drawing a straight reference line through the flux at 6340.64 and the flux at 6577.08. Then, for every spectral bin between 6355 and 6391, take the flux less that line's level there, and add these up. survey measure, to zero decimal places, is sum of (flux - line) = -46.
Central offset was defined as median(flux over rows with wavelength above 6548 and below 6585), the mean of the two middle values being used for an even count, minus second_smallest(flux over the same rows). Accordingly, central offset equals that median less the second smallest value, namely 2.3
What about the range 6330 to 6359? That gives 1.9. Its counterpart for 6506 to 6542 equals 1.0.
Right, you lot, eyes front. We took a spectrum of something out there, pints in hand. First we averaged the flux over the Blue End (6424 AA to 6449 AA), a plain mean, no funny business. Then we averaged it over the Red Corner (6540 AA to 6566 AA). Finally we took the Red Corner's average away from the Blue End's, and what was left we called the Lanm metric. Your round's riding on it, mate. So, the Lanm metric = 0.8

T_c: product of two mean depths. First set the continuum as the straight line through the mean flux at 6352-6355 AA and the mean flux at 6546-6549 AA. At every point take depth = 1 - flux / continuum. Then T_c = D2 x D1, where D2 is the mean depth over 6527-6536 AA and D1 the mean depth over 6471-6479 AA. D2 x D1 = 0.0026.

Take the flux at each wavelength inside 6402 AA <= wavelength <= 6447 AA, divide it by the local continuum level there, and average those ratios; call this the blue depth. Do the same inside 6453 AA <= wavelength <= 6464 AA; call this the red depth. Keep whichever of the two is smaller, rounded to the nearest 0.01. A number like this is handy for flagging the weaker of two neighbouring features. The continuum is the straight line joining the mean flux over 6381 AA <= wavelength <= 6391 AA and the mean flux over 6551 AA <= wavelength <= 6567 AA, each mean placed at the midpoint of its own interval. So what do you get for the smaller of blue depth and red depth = 1.00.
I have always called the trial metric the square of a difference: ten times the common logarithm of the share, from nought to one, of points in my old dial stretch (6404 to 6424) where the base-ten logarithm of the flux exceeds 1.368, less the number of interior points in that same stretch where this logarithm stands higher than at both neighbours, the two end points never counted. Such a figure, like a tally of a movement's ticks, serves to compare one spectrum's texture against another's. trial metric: 54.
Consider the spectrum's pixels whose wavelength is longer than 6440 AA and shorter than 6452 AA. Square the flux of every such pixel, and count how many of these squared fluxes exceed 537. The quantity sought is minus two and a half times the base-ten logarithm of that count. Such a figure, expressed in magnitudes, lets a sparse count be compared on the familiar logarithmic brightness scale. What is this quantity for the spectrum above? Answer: -1.7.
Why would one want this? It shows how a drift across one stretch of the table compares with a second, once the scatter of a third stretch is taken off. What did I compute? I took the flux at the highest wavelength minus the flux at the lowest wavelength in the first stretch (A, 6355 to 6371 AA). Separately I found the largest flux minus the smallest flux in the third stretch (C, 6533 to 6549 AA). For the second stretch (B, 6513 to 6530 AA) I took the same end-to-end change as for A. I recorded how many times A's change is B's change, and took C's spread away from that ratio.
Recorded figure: -1.8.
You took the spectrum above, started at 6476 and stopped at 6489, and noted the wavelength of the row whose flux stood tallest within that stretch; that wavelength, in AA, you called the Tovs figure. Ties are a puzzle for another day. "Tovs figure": 6477.88 AA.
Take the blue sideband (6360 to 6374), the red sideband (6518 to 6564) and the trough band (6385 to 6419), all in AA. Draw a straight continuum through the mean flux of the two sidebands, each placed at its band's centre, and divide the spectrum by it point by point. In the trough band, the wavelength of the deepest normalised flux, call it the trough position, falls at 6390.47 AA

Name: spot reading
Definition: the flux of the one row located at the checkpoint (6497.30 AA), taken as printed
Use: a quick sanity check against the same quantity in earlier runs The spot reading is 22.88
